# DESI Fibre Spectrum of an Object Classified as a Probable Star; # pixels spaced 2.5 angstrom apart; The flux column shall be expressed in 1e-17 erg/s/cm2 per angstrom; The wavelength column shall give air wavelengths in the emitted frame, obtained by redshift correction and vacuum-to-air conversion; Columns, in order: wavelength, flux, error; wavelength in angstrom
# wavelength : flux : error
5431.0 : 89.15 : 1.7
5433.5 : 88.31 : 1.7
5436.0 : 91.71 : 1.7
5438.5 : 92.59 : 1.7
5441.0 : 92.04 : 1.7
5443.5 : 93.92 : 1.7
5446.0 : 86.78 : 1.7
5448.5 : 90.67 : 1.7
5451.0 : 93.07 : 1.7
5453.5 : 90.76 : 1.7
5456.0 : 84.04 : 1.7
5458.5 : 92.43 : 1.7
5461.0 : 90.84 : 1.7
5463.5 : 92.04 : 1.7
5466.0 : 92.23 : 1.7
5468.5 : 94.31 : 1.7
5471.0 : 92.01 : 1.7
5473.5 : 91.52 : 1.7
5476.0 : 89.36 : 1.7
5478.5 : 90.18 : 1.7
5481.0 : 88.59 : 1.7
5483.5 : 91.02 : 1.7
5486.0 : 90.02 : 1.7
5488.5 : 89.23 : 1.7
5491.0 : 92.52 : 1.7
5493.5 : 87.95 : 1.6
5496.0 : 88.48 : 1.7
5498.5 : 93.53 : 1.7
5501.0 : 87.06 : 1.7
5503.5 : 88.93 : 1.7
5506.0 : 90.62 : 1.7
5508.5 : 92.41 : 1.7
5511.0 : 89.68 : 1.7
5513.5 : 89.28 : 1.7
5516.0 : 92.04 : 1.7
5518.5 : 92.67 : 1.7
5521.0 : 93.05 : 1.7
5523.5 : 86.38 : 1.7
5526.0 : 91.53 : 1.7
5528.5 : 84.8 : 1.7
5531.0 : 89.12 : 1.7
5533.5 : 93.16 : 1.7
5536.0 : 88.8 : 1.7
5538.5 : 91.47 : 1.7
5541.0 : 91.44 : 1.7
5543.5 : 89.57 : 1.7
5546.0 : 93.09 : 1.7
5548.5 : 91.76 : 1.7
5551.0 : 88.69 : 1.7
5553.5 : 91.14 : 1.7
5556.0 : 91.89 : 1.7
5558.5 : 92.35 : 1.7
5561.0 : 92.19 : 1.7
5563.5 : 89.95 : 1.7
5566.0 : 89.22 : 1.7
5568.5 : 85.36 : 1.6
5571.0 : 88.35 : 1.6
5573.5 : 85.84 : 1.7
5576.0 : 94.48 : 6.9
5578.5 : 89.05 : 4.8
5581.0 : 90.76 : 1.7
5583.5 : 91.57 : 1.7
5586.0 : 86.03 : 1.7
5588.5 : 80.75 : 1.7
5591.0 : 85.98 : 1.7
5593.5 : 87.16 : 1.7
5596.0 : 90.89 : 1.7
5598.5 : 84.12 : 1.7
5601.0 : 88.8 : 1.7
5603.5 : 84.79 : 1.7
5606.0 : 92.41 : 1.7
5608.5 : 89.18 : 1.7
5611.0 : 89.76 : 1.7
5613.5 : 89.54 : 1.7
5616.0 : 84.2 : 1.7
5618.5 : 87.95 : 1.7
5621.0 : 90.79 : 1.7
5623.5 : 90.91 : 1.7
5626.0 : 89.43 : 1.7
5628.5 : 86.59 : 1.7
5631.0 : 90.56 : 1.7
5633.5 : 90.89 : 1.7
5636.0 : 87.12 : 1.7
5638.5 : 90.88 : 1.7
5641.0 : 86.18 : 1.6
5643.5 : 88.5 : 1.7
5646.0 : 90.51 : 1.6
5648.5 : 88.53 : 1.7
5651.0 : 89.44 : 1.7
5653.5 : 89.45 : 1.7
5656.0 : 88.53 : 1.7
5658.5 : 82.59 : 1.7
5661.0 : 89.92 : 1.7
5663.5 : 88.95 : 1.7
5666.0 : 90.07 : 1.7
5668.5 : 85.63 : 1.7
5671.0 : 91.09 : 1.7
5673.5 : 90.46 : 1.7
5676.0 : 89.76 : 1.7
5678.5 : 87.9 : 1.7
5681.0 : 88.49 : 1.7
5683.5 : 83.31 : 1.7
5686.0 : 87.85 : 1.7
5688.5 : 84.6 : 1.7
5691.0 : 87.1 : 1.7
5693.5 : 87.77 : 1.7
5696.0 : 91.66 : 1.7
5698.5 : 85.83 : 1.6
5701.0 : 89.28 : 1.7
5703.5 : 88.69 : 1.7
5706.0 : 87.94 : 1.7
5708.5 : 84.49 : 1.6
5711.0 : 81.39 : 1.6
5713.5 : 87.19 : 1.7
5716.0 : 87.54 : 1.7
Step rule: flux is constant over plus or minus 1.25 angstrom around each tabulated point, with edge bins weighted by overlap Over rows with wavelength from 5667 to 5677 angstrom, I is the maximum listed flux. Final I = 91.09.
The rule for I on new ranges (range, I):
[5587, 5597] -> 90.89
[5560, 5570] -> 92.19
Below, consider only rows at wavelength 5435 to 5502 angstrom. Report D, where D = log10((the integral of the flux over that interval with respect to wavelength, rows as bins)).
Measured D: 3.78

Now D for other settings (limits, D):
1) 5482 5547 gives 3.77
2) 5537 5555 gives 3.21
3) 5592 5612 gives 3.25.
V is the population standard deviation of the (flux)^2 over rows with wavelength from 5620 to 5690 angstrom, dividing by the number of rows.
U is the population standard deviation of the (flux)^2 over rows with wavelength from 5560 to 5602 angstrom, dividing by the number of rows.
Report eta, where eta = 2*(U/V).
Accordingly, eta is 2.9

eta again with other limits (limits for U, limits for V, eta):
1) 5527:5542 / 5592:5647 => 2.3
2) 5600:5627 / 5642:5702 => 2.1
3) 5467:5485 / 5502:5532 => 1.5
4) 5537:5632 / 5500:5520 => 3.1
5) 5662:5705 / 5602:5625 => 1.7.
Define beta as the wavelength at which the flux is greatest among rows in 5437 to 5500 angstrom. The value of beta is 5468.5 angstrom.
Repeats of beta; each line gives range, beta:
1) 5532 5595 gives 5576.0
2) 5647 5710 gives 5696.0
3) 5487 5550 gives 5498.5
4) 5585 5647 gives 5606.0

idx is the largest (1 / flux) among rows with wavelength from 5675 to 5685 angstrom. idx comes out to 0.0120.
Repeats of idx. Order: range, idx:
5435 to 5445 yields 0.0109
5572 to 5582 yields 0.0116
